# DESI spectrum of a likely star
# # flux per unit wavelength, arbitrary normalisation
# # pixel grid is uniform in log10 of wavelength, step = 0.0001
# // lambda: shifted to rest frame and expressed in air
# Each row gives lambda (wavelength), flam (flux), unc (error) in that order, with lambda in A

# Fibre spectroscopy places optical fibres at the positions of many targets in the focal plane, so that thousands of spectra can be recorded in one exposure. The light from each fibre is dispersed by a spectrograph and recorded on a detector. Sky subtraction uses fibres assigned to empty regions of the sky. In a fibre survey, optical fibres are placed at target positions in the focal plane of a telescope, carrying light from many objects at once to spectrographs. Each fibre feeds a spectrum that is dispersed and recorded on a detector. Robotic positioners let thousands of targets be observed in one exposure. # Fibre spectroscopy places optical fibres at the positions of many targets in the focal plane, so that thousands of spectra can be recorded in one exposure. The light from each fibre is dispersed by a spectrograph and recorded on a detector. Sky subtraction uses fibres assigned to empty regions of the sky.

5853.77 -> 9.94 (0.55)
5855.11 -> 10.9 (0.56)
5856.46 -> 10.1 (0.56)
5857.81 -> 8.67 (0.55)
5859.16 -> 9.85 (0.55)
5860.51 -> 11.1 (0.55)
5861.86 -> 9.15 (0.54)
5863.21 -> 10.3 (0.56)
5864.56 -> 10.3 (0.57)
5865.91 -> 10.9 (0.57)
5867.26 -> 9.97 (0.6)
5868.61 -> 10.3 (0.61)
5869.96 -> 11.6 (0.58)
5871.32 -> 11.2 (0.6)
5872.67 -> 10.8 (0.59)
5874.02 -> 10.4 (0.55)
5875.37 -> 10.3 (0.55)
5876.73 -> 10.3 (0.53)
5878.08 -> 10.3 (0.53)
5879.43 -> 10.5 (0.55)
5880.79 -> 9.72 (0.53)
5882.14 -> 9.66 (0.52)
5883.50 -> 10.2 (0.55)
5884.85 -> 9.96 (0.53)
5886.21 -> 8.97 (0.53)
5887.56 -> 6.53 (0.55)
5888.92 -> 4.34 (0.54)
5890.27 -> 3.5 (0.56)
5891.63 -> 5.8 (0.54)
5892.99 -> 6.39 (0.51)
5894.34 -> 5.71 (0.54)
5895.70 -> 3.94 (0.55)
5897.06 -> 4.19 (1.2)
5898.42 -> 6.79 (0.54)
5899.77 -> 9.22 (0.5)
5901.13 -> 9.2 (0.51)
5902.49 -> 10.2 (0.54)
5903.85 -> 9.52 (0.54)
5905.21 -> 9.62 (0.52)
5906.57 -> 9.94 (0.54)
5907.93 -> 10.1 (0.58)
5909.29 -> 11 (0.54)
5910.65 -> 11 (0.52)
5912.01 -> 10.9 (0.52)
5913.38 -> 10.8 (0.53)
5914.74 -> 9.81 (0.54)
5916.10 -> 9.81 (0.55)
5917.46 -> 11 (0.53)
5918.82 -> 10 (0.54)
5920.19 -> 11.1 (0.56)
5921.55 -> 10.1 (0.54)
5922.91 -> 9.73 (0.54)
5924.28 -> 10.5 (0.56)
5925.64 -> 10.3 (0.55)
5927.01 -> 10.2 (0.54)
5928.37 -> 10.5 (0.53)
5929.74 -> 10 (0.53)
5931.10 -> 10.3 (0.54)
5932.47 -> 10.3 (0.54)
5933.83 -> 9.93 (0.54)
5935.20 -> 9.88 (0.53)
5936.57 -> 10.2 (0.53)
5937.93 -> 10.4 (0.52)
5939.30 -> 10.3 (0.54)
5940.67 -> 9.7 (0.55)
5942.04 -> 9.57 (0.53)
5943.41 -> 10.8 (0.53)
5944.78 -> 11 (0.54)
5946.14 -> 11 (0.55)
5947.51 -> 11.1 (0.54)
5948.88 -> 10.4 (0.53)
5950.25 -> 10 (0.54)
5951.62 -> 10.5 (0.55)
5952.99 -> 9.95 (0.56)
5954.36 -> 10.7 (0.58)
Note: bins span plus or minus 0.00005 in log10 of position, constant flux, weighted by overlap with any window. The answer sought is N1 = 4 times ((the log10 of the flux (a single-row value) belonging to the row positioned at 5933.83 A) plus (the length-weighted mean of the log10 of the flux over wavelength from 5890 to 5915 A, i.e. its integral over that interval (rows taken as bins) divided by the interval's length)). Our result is 7.6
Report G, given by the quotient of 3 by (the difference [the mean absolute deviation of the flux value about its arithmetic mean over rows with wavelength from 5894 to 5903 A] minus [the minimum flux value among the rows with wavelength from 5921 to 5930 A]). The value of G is -0.40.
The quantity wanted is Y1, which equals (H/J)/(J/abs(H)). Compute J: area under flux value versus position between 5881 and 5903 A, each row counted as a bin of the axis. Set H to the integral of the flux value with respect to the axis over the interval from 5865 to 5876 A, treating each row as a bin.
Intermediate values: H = 117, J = 158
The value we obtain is 0.55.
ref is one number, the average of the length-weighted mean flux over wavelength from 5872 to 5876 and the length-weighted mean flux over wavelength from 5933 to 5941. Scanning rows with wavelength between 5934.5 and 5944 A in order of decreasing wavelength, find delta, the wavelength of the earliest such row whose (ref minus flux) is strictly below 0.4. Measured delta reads 5943.41 A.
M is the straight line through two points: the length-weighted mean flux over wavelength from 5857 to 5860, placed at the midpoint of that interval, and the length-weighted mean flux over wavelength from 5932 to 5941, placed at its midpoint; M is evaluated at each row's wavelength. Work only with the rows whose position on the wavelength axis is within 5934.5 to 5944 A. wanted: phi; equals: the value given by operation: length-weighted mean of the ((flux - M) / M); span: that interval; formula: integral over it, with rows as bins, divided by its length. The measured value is 0.00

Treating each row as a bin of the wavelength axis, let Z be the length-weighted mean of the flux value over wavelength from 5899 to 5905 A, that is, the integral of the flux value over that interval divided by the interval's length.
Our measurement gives 9.5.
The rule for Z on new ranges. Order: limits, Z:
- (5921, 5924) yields 10.0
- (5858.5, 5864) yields 10.1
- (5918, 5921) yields 10.5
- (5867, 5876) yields 10.7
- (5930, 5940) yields 10.2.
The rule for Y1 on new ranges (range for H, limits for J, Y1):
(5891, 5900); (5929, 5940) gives 0.22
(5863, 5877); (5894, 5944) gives 0.09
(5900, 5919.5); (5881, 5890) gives 7.35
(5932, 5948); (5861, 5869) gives 4.14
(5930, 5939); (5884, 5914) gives 0.14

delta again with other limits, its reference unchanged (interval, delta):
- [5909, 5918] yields 5917.46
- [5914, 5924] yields 5921.55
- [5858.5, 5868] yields 5867.26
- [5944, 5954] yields 5952.99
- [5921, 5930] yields 5929.74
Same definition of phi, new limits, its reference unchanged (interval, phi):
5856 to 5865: 0.05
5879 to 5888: -0.02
